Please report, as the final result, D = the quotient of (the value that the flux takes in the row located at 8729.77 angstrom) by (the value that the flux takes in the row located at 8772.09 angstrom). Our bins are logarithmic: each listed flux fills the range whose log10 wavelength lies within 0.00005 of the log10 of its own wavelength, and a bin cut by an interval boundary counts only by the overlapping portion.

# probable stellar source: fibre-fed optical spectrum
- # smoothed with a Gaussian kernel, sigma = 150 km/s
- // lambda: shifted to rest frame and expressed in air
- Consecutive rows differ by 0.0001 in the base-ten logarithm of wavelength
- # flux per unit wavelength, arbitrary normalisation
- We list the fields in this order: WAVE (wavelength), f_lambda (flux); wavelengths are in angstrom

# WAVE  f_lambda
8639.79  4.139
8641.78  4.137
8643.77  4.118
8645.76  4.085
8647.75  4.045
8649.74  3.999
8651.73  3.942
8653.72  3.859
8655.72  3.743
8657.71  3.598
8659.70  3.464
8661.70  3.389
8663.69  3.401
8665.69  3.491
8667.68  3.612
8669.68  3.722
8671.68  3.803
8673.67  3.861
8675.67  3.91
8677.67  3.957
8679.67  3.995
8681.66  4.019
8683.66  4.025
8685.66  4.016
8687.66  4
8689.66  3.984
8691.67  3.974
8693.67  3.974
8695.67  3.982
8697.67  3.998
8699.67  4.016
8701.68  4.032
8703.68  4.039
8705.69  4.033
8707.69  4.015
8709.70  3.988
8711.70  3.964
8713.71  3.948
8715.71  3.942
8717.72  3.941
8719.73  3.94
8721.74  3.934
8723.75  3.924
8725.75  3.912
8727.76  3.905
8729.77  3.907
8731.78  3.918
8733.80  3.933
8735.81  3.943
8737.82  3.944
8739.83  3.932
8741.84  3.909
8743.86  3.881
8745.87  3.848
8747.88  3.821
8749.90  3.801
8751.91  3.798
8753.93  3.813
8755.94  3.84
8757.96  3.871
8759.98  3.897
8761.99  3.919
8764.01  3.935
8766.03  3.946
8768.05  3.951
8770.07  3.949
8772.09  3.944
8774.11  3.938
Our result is 0.99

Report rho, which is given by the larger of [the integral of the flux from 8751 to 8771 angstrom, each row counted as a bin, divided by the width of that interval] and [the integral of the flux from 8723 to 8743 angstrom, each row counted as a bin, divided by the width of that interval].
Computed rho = 3.92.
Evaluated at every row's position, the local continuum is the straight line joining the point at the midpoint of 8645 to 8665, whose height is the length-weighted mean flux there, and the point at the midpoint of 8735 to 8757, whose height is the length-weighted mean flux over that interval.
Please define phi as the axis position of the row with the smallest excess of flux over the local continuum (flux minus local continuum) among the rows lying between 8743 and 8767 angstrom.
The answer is 8751.91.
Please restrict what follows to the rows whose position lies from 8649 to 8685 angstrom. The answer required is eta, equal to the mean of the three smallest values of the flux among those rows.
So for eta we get 3.42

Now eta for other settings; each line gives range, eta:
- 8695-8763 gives 3.80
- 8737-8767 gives 3.80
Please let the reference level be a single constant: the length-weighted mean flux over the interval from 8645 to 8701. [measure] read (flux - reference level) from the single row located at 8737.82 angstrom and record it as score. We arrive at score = 0.091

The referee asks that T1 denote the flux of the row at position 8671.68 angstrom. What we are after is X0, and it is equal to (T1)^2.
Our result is 14.5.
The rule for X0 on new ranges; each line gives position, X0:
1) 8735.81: 15.5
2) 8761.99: 15.4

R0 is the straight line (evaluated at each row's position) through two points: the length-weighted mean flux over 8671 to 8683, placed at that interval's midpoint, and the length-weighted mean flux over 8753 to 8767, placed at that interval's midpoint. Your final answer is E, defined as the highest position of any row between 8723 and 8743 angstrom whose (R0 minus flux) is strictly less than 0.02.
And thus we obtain 8741.84 angstrom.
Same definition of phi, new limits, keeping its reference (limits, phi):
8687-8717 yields 8715.71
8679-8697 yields 8693.67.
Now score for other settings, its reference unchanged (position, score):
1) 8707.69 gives 0.162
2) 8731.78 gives 0.065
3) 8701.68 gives 0.179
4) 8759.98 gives 0.044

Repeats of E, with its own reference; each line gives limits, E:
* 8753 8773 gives 8772.09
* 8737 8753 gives 8743.86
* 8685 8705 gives 8703.68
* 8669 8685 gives 8683.66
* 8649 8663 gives 8651.73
